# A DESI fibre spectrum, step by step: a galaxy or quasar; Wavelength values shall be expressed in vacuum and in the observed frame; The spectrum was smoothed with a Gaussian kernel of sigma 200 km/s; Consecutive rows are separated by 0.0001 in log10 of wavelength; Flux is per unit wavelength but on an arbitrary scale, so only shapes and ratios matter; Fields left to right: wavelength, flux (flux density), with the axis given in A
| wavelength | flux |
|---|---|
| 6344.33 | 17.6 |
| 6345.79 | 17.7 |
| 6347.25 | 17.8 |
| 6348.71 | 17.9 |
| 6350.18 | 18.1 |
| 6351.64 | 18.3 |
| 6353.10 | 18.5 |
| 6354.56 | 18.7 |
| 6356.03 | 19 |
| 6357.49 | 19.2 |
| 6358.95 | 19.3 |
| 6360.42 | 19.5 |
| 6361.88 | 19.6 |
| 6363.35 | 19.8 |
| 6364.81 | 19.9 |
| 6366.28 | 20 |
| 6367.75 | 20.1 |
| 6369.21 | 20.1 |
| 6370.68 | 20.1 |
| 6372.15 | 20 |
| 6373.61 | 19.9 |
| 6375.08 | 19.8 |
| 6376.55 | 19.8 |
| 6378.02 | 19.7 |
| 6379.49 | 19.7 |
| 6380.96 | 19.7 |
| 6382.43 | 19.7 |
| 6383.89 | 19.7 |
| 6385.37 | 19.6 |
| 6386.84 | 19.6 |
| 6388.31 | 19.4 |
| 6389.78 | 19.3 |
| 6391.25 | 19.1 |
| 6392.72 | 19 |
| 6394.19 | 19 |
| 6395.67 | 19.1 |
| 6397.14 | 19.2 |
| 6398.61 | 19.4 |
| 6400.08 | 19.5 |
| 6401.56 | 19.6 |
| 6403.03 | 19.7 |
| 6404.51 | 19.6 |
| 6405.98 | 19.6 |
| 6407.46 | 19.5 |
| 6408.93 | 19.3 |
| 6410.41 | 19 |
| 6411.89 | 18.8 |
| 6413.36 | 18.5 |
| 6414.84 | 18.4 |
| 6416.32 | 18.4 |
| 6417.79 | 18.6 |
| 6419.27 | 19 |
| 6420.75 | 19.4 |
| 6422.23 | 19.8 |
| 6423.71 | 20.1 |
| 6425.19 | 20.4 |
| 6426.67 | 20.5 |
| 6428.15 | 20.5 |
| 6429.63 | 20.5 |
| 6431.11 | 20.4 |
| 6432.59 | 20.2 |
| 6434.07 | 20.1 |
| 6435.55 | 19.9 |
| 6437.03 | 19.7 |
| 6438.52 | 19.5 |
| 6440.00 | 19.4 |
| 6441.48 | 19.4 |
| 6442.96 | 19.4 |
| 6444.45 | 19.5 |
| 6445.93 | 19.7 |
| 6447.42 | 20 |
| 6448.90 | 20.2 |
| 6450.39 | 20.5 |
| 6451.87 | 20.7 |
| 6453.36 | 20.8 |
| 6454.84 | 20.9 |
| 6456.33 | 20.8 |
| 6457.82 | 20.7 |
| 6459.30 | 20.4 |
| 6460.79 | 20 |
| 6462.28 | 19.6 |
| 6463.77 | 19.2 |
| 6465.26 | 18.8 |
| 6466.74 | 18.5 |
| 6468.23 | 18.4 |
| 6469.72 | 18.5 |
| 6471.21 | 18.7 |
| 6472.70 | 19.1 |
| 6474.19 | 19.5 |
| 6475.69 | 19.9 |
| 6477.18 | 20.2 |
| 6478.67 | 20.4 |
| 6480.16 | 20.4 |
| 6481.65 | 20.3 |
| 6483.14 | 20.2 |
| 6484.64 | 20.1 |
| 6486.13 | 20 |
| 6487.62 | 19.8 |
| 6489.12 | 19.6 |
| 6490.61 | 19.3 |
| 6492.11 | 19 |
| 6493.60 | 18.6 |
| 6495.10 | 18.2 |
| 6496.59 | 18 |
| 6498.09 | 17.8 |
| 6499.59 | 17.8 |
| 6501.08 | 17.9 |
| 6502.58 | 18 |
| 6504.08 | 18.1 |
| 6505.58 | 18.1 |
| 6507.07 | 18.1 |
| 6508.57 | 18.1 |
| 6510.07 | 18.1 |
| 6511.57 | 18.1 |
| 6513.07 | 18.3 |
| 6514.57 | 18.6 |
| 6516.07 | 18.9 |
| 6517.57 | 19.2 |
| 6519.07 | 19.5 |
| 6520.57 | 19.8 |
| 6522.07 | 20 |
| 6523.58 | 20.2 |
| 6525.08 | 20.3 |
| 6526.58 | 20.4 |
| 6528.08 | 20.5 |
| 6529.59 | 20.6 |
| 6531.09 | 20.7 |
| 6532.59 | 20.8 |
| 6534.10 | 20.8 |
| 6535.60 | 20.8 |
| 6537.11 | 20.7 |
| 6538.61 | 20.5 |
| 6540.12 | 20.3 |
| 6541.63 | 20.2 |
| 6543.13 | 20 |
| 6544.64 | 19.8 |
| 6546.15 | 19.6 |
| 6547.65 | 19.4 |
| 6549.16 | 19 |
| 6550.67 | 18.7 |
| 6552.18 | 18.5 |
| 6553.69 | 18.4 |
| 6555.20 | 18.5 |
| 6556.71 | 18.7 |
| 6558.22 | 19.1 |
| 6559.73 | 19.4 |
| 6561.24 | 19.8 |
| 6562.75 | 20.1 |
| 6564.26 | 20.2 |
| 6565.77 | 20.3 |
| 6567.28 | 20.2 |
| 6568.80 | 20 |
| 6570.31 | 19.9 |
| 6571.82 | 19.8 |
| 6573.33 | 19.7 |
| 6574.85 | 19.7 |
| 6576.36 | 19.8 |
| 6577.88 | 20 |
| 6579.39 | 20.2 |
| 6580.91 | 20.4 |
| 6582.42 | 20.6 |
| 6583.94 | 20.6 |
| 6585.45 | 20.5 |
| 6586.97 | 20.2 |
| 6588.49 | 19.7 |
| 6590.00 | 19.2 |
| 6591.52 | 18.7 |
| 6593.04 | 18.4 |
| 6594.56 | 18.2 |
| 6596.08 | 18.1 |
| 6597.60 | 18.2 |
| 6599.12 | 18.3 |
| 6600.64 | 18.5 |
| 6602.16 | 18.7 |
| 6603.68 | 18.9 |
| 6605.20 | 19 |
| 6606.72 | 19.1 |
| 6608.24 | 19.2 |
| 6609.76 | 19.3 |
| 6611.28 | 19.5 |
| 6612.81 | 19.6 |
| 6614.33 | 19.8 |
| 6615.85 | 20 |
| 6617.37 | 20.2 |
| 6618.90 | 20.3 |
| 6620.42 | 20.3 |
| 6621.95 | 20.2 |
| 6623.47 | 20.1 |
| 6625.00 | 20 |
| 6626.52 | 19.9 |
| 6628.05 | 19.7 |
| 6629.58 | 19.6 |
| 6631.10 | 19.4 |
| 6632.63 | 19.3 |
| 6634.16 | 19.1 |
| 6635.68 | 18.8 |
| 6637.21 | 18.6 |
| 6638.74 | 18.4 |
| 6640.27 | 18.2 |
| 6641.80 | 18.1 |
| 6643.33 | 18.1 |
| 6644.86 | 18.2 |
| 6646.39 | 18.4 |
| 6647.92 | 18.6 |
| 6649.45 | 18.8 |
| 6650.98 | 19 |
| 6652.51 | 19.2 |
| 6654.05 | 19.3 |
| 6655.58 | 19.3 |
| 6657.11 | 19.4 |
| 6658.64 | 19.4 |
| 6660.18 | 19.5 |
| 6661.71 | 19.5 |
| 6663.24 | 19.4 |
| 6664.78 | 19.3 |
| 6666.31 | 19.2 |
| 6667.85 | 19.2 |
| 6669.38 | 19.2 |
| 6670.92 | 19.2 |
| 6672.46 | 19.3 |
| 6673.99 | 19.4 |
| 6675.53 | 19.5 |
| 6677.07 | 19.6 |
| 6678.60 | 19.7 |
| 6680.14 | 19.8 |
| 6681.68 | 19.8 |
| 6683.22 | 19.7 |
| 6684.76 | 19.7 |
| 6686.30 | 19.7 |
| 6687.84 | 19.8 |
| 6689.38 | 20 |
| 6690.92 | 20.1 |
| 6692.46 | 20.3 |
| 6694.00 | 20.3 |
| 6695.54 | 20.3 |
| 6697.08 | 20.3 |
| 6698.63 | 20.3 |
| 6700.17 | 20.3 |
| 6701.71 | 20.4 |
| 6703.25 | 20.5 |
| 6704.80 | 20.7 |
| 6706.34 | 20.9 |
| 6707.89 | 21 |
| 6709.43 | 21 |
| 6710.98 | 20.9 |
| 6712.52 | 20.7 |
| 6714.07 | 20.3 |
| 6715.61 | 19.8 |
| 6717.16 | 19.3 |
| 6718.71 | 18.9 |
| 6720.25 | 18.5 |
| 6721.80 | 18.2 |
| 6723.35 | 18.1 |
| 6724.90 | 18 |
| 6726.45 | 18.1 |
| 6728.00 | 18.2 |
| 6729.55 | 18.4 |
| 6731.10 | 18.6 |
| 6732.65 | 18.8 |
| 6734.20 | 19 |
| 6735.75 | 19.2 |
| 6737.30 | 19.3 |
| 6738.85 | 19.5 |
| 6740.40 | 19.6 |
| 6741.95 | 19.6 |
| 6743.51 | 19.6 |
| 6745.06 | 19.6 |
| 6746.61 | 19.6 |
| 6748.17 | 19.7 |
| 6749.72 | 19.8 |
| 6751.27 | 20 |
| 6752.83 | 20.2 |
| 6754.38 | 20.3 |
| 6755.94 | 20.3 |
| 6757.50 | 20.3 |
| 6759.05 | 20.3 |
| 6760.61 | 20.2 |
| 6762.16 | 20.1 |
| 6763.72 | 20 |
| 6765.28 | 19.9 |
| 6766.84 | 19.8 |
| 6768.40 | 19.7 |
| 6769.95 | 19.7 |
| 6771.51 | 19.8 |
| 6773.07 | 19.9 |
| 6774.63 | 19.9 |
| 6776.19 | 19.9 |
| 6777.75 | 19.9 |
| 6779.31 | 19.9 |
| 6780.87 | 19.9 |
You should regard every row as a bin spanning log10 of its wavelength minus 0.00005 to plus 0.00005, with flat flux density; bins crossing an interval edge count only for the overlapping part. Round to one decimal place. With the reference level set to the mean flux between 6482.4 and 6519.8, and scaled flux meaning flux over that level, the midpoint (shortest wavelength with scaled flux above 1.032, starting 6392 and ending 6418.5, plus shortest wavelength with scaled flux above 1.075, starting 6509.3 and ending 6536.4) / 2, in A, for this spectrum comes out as 6461.1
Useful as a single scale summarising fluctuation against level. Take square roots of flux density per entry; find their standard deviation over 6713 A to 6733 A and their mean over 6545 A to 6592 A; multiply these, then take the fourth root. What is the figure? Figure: 0.77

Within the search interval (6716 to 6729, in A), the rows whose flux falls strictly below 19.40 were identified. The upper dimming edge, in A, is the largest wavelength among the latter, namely 6728.00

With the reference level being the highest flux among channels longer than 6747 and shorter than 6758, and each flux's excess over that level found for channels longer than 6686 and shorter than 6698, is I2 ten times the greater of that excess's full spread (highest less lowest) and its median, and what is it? 6.0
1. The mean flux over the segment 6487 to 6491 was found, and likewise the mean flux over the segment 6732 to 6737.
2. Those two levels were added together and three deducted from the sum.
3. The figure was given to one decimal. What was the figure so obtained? 35.6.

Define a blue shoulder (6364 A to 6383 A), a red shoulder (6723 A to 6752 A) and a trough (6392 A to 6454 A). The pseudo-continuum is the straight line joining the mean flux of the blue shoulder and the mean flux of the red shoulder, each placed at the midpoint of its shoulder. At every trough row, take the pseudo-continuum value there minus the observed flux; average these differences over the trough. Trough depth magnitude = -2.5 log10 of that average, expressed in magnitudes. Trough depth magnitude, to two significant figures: 2.0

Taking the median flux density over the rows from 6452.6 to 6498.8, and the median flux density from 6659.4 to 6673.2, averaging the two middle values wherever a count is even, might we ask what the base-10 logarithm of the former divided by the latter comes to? 0.007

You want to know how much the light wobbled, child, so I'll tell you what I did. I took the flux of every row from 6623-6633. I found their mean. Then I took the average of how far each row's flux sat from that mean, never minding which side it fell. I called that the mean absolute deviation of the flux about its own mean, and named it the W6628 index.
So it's 0.24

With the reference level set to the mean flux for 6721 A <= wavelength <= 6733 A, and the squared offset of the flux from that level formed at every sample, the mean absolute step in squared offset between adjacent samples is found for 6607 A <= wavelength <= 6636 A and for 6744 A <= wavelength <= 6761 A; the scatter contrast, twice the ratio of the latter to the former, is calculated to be 1.4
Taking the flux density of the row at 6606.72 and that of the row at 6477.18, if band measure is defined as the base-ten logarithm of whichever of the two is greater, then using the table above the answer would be 1.31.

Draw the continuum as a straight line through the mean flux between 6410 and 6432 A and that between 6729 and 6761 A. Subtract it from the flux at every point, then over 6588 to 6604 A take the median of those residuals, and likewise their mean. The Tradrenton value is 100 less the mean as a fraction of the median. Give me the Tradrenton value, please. 99.1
